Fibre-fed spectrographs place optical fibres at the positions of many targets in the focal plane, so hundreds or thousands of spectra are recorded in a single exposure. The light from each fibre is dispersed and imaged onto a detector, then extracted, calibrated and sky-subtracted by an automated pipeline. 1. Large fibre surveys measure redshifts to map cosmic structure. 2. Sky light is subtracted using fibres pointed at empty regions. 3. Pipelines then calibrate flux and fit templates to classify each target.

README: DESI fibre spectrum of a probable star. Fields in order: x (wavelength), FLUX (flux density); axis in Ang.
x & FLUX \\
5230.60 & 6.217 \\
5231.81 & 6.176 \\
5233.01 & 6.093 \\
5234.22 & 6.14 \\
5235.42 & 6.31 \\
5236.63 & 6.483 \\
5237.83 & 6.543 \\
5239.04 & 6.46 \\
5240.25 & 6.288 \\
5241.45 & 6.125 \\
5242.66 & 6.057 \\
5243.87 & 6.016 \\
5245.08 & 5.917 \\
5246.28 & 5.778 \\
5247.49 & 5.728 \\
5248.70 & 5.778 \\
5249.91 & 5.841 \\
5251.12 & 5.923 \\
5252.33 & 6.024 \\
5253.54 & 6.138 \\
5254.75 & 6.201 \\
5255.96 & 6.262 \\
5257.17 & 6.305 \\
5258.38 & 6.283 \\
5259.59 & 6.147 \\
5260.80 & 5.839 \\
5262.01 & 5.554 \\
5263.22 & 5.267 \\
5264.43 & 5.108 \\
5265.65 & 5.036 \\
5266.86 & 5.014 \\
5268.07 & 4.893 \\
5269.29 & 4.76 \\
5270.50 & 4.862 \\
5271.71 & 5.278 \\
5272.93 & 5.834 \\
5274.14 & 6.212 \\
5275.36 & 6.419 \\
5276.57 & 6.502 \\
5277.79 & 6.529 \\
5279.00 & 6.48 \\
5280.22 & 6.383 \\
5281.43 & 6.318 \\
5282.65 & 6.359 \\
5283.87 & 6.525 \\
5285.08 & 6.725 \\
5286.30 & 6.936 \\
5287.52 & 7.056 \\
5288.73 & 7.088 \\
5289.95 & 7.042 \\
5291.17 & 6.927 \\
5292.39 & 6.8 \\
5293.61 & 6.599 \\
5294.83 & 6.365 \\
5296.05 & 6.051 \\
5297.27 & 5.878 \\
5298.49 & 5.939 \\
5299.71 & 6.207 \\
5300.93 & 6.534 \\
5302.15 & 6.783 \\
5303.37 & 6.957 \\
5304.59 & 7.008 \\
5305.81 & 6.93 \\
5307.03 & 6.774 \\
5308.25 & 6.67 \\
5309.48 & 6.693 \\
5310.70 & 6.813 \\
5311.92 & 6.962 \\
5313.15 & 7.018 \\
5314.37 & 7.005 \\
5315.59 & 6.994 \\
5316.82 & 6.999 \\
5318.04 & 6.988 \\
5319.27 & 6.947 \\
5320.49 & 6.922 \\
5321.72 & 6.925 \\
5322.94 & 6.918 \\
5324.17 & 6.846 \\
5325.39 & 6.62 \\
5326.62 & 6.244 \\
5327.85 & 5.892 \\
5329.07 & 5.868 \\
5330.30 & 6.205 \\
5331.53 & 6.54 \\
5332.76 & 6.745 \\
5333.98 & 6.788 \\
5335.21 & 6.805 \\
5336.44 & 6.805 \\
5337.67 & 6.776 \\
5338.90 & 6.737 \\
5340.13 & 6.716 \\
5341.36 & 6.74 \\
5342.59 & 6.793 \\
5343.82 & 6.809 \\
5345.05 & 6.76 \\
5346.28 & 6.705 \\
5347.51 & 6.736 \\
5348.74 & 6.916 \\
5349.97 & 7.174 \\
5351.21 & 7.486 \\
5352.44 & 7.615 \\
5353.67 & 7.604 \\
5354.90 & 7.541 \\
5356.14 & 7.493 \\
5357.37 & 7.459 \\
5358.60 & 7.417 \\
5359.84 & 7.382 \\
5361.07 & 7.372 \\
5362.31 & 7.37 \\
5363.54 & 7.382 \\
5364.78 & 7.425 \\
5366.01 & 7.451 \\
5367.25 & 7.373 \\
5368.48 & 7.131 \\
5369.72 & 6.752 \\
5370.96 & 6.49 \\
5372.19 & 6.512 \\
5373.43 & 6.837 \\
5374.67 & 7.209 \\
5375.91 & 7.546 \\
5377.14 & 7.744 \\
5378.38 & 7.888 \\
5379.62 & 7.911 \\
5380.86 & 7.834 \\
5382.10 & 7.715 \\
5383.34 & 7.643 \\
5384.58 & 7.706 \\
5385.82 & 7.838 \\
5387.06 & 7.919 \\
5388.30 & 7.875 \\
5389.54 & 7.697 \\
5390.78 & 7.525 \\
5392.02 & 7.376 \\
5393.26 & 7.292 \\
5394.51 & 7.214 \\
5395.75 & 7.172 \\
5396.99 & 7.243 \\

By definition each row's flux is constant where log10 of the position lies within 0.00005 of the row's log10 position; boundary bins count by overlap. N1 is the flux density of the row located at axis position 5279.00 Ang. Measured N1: 6.48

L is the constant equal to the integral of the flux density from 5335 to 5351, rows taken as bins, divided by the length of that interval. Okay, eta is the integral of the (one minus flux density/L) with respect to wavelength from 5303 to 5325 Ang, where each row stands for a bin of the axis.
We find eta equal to -0.3 Ang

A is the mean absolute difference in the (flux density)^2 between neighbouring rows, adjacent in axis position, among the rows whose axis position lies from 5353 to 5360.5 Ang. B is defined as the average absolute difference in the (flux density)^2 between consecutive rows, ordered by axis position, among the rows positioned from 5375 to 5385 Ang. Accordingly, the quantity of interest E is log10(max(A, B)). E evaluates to 0.19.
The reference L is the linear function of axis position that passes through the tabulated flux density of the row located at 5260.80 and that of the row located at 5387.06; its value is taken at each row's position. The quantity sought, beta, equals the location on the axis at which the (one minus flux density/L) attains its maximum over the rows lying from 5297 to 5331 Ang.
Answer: 5329.07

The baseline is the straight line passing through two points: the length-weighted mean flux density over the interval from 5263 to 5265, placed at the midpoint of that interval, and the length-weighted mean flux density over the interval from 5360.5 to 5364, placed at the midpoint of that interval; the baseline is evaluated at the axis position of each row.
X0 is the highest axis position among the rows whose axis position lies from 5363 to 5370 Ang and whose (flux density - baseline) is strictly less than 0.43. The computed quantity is 5369.72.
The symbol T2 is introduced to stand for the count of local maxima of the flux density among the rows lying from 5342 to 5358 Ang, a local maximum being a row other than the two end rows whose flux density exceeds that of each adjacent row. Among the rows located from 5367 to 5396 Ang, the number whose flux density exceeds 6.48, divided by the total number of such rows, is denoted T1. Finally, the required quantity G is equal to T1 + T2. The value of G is 3.0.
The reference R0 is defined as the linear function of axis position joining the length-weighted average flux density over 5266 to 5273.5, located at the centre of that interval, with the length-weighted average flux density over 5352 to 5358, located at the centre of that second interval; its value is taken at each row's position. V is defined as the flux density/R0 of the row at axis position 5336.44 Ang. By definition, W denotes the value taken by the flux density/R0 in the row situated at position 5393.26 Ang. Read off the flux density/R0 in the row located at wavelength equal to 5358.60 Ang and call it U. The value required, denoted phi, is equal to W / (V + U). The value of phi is 0.43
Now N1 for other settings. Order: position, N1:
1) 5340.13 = 6.716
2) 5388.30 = 7.875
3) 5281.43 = 6.318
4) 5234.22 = 6.14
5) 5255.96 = 6.262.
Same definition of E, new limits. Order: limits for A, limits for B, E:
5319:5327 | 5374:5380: 0.42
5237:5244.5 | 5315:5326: 0.12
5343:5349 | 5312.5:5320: 0.03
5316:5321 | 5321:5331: 0.40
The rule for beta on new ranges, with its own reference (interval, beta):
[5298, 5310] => 5298.49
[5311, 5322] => 5321.72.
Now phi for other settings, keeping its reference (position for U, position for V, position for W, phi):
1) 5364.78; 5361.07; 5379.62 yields 0.50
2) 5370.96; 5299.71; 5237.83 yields 0.84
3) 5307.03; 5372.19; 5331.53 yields 0.50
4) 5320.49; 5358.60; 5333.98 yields 0.48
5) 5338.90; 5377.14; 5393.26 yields 0.44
